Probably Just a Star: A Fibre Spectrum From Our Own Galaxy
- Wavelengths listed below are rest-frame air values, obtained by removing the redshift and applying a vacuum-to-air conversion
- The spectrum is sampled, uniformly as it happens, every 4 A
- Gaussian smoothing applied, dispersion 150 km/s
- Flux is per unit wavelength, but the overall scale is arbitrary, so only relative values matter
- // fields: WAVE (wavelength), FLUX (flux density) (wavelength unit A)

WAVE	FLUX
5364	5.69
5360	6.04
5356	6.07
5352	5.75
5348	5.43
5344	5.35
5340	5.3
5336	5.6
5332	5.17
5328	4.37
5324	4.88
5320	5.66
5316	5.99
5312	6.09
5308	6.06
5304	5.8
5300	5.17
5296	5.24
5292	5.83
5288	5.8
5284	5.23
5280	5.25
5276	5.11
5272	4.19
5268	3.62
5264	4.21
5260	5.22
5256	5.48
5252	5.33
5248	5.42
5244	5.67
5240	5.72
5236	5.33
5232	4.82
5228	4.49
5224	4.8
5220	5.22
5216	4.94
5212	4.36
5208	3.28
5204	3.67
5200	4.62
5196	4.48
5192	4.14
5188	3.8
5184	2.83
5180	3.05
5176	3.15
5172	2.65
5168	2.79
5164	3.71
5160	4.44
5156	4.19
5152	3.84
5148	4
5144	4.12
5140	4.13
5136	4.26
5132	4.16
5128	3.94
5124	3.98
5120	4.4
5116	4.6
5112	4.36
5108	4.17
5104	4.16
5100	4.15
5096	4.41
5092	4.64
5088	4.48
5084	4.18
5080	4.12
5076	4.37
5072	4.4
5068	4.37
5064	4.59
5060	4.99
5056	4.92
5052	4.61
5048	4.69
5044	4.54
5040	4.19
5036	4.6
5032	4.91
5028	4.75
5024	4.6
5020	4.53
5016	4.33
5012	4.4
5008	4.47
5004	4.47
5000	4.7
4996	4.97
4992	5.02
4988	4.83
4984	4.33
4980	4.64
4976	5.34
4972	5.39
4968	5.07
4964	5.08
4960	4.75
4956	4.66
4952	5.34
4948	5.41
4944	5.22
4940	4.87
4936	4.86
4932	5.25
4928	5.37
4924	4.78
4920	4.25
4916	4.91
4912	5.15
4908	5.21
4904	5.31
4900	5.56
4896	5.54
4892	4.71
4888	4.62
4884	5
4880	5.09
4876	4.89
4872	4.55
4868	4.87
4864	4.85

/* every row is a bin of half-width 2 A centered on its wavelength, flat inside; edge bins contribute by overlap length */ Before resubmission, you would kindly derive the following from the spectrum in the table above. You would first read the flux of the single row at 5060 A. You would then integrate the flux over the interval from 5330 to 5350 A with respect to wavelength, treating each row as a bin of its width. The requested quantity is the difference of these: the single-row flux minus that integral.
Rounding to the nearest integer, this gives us -102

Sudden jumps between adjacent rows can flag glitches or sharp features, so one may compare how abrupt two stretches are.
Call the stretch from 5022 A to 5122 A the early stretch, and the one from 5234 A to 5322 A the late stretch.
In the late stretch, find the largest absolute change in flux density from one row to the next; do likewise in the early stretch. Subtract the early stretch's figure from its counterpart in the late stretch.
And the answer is 0.60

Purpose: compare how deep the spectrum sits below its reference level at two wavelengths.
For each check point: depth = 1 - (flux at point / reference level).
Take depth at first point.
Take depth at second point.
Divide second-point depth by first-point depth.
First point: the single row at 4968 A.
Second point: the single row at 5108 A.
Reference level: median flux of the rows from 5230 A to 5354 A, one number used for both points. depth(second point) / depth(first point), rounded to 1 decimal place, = 4.5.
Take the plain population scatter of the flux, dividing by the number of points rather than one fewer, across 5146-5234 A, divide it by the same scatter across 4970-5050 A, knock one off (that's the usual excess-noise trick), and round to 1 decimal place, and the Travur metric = 1.4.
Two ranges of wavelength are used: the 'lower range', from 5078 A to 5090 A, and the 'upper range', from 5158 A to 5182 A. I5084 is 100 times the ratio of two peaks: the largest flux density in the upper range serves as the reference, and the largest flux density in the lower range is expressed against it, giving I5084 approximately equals 101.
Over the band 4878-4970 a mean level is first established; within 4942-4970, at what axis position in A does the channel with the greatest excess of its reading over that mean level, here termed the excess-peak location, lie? 4948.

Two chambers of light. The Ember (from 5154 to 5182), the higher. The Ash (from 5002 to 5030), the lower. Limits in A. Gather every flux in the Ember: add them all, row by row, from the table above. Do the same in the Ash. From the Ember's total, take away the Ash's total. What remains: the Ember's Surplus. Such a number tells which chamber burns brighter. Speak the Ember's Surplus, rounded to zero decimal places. -8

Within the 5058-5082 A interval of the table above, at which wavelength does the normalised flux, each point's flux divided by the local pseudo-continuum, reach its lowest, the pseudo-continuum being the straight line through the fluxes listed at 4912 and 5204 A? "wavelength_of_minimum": 5080 A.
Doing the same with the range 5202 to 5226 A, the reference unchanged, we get 5208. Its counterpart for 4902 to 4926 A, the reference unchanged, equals 4920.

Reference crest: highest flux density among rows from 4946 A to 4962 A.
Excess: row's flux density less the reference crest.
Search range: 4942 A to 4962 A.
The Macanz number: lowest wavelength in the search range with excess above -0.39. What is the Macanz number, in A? 4944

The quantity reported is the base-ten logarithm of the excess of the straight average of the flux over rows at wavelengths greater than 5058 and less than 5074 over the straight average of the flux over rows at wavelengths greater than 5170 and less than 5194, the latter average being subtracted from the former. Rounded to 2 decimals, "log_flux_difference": 0.12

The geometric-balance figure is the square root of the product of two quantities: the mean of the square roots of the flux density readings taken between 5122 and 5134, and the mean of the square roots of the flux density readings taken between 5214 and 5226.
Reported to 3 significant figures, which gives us 2.12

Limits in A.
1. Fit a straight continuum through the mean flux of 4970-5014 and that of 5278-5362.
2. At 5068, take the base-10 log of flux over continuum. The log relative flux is -0.054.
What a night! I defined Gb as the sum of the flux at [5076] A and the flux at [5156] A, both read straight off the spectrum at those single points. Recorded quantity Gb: 8.6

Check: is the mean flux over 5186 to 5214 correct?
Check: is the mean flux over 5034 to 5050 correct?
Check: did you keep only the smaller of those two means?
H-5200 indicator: 4.05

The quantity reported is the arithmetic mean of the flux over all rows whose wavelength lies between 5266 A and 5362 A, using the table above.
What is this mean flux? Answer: 5.4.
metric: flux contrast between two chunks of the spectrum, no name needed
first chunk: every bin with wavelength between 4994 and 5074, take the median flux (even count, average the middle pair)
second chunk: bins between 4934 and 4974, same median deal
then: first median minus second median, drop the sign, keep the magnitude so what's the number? 0.48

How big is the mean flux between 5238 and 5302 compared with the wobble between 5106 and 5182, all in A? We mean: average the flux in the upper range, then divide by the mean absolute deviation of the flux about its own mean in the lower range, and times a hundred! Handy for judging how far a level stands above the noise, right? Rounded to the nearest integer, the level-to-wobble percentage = 1178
